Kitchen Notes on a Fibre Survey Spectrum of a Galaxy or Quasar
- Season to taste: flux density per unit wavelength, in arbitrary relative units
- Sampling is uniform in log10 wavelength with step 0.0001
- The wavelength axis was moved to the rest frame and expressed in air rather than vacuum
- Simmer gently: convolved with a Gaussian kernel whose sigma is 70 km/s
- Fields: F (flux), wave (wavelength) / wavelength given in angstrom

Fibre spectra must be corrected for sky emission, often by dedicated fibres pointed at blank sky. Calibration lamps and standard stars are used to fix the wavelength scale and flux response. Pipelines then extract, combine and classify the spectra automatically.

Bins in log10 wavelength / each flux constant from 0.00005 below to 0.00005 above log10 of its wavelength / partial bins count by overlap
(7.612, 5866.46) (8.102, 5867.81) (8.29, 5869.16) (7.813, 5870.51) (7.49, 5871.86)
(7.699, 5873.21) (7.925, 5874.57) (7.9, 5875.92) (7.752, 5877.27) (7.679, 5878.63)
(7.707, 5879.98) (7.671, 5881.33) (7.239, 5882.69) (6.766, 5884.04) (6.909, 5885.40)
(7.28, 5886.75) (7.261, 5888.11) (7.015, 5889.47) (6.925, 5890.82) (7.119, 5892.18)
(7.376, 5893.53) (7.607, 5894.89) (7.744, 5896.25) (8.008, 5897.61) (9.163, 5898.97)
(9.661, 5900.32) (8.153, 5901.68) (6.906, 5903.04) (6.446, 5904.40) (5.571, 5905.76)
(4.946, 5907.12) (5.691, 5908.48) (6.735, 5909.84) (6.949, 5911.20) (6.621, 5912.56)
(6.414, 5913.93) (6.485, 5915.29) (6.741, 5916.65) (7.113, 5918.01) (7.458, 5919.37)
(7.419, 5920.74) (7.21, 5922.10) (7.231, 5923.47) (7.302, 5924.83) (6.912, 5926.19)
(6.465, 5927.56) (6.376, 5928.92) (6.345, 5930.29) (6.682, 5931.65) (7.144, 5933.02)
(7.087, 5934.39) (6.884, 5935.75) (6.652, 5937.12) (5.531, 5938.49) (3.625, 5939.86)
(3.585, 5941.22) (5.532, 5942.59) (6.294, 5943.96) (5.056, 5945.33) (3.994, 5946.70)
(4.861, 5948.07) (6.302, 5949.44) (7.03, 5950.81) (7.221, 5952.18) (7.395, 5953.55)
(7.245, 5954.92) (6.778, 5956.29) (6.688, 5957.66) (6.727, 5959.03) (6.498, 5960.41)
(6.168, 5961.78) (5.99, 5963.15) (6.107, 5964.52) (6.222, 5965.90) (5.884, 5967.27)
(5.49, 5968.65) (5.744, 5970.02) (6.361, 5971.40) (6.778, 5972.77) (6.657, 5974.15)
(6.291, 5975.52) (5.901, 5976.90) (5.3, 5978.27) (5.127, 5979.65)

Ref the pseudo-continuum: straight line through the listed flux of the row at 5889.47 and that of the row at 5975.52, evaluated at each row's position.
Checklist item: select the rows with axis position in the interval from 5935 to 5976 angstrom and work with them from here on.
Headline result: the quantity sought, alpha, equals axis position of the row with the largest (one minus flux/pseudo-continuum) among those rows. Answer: 5941.22 angstrom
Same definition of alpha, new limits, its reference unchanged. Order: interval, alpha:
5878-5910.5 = 5907.12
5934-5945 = 5941.22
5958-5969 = 5968.65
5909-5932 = 5913.93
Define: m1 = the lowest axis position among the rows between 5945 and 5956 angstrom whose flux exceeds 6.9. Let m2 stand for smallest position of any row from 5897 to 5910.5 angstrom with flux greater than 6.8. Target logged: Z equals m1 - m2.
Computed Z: 53.2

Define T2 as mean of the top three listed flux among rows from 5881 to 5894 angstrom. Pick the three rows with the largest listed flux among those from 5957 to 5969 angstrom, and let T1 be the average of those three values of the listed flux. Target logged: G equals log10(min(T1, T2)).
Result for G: 0.82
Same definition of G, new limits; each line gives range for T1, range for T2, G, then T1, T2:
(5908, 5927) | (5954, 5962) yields 0.84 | 7.4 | 6.9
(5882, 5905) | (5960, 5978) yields 0.82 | 9.0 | 6.6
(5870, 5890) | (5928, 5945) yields 0.85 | 7.9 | 7.0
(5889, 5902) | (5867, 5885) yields 0.91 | 9.0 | 8.1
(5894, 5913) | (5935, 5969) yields 0.86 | 9.0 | 7.3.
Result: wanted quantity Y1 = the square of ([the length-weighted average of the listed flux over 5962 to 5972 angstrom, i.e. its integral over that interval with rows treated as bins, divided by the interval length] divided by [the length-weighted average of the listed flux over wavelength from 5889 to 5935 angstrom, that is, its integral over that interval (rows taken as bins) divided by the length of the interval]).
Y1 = 0.7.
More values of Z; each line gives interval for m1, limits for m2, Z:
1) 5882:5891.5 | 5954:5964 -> -72.2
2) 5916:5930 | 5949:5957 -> -32.8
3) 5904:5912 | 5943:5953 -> -39.6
